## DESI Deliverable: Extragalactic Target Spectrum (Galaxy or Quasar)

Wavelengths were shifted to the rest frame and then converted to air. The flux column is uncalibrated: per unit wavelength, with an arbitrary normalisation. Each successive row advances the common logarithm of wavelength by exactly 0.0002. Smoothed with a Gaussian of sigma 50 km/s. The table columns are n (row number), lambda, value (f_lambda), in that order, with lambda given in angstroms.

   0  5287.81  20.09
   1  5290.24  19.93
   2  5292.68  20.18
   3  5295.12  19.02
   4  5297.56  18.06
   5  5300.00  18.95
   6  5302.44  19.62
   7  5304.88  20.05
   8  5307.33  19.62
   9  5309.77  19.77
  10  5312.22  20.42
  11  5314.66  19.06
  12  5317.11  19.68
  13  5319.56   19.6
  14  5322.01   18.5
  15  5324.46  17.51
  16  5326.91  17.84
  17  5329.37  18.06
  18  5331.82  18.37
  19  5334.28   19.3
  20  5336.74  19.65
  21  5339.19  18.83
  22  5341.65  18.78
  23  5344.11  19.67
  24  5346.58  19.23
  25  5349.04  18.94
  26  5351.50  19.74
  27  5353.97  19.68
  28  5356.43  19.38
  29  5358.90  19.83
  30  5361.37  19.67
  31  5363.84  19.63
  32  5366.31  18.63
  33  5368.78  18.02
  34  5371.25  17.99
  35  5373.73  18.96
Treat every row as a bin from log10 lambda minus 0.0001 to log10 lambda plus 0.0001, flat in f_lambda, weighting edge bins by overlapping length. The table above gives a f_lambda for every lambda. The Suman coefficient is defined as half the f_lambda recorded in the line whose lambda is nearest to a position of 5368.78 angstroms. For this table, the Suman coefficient 9.01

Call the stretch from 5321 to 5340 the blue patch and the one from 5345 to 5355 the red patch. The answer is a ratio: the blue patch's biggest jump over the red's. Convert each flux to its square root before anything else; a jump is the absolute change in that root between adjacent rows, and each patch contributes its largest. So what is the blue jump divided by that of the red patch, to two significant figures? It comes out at 1.3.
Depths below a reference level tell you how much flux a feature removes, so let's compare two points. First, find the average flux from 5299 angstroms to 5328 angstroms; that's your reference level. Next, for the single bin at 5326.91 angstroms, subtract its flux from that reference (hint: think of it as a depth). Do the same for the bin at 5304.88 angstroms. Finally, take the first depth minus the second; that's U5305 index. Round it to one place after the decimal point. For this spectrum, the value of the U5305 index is 2.2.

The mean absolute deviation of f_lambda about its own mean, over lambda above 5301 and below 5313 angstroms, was 0.3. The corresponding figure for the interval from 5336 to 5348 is 0.3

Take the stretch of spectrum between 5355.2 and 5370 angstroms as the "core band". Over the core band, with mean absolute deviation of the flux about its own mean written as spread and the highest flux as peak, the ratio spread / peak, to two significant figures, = 0.029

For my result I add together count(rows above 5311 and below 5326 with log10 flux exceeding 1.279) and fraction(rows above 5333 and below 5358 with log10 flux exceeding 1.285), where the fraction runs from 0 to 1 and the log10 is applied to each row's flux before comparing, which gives 4.6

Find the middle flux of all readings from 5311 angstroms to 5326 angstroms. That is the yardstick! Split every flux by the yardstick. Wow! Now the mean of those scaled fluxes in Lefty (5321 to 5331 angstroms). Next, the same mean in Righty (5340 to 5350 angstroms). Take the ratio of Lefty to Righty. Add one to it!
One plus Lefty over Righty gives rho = 1.94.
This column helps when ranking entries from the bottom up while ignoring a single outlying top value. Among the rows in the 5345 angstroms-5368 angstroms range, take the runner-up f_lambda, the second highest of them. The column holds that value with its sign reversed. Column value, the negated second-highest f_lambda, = -19.7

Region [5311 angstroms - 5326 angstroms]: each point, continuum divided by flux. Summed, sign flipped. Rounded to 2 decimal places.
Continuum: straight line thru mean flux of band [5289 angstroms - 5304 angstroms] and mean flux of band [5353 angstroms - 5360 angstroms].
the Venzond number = -6.11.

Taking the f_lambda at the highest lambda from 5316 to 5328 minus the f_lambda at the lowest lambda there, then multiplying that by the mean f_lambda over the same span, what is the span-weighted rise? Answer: -34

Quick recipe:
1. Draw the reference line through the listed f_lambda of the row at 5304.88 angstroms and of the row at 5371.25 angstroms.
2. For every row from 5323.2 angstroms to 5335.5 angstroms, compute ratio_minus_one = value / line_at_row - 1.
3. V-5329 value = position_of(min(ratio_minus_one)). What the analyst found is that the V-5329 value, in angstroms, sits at 5324.46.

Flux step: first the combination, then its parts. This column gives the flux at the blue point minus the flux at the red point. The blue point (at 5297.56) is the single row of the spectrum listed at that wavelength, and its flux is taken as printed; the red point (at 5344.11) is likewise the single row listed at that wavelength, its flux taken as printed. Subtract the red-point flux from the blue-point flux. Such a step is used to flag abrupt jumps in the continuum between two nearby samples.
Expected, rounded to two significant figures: -1.6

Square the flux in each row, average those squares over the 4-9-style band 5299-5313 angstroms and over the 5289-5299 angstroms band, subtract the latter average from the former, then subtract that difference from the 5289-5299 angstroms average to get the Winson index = 356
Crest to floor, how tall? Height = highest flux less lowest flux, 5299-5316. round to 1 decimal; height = 1.5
